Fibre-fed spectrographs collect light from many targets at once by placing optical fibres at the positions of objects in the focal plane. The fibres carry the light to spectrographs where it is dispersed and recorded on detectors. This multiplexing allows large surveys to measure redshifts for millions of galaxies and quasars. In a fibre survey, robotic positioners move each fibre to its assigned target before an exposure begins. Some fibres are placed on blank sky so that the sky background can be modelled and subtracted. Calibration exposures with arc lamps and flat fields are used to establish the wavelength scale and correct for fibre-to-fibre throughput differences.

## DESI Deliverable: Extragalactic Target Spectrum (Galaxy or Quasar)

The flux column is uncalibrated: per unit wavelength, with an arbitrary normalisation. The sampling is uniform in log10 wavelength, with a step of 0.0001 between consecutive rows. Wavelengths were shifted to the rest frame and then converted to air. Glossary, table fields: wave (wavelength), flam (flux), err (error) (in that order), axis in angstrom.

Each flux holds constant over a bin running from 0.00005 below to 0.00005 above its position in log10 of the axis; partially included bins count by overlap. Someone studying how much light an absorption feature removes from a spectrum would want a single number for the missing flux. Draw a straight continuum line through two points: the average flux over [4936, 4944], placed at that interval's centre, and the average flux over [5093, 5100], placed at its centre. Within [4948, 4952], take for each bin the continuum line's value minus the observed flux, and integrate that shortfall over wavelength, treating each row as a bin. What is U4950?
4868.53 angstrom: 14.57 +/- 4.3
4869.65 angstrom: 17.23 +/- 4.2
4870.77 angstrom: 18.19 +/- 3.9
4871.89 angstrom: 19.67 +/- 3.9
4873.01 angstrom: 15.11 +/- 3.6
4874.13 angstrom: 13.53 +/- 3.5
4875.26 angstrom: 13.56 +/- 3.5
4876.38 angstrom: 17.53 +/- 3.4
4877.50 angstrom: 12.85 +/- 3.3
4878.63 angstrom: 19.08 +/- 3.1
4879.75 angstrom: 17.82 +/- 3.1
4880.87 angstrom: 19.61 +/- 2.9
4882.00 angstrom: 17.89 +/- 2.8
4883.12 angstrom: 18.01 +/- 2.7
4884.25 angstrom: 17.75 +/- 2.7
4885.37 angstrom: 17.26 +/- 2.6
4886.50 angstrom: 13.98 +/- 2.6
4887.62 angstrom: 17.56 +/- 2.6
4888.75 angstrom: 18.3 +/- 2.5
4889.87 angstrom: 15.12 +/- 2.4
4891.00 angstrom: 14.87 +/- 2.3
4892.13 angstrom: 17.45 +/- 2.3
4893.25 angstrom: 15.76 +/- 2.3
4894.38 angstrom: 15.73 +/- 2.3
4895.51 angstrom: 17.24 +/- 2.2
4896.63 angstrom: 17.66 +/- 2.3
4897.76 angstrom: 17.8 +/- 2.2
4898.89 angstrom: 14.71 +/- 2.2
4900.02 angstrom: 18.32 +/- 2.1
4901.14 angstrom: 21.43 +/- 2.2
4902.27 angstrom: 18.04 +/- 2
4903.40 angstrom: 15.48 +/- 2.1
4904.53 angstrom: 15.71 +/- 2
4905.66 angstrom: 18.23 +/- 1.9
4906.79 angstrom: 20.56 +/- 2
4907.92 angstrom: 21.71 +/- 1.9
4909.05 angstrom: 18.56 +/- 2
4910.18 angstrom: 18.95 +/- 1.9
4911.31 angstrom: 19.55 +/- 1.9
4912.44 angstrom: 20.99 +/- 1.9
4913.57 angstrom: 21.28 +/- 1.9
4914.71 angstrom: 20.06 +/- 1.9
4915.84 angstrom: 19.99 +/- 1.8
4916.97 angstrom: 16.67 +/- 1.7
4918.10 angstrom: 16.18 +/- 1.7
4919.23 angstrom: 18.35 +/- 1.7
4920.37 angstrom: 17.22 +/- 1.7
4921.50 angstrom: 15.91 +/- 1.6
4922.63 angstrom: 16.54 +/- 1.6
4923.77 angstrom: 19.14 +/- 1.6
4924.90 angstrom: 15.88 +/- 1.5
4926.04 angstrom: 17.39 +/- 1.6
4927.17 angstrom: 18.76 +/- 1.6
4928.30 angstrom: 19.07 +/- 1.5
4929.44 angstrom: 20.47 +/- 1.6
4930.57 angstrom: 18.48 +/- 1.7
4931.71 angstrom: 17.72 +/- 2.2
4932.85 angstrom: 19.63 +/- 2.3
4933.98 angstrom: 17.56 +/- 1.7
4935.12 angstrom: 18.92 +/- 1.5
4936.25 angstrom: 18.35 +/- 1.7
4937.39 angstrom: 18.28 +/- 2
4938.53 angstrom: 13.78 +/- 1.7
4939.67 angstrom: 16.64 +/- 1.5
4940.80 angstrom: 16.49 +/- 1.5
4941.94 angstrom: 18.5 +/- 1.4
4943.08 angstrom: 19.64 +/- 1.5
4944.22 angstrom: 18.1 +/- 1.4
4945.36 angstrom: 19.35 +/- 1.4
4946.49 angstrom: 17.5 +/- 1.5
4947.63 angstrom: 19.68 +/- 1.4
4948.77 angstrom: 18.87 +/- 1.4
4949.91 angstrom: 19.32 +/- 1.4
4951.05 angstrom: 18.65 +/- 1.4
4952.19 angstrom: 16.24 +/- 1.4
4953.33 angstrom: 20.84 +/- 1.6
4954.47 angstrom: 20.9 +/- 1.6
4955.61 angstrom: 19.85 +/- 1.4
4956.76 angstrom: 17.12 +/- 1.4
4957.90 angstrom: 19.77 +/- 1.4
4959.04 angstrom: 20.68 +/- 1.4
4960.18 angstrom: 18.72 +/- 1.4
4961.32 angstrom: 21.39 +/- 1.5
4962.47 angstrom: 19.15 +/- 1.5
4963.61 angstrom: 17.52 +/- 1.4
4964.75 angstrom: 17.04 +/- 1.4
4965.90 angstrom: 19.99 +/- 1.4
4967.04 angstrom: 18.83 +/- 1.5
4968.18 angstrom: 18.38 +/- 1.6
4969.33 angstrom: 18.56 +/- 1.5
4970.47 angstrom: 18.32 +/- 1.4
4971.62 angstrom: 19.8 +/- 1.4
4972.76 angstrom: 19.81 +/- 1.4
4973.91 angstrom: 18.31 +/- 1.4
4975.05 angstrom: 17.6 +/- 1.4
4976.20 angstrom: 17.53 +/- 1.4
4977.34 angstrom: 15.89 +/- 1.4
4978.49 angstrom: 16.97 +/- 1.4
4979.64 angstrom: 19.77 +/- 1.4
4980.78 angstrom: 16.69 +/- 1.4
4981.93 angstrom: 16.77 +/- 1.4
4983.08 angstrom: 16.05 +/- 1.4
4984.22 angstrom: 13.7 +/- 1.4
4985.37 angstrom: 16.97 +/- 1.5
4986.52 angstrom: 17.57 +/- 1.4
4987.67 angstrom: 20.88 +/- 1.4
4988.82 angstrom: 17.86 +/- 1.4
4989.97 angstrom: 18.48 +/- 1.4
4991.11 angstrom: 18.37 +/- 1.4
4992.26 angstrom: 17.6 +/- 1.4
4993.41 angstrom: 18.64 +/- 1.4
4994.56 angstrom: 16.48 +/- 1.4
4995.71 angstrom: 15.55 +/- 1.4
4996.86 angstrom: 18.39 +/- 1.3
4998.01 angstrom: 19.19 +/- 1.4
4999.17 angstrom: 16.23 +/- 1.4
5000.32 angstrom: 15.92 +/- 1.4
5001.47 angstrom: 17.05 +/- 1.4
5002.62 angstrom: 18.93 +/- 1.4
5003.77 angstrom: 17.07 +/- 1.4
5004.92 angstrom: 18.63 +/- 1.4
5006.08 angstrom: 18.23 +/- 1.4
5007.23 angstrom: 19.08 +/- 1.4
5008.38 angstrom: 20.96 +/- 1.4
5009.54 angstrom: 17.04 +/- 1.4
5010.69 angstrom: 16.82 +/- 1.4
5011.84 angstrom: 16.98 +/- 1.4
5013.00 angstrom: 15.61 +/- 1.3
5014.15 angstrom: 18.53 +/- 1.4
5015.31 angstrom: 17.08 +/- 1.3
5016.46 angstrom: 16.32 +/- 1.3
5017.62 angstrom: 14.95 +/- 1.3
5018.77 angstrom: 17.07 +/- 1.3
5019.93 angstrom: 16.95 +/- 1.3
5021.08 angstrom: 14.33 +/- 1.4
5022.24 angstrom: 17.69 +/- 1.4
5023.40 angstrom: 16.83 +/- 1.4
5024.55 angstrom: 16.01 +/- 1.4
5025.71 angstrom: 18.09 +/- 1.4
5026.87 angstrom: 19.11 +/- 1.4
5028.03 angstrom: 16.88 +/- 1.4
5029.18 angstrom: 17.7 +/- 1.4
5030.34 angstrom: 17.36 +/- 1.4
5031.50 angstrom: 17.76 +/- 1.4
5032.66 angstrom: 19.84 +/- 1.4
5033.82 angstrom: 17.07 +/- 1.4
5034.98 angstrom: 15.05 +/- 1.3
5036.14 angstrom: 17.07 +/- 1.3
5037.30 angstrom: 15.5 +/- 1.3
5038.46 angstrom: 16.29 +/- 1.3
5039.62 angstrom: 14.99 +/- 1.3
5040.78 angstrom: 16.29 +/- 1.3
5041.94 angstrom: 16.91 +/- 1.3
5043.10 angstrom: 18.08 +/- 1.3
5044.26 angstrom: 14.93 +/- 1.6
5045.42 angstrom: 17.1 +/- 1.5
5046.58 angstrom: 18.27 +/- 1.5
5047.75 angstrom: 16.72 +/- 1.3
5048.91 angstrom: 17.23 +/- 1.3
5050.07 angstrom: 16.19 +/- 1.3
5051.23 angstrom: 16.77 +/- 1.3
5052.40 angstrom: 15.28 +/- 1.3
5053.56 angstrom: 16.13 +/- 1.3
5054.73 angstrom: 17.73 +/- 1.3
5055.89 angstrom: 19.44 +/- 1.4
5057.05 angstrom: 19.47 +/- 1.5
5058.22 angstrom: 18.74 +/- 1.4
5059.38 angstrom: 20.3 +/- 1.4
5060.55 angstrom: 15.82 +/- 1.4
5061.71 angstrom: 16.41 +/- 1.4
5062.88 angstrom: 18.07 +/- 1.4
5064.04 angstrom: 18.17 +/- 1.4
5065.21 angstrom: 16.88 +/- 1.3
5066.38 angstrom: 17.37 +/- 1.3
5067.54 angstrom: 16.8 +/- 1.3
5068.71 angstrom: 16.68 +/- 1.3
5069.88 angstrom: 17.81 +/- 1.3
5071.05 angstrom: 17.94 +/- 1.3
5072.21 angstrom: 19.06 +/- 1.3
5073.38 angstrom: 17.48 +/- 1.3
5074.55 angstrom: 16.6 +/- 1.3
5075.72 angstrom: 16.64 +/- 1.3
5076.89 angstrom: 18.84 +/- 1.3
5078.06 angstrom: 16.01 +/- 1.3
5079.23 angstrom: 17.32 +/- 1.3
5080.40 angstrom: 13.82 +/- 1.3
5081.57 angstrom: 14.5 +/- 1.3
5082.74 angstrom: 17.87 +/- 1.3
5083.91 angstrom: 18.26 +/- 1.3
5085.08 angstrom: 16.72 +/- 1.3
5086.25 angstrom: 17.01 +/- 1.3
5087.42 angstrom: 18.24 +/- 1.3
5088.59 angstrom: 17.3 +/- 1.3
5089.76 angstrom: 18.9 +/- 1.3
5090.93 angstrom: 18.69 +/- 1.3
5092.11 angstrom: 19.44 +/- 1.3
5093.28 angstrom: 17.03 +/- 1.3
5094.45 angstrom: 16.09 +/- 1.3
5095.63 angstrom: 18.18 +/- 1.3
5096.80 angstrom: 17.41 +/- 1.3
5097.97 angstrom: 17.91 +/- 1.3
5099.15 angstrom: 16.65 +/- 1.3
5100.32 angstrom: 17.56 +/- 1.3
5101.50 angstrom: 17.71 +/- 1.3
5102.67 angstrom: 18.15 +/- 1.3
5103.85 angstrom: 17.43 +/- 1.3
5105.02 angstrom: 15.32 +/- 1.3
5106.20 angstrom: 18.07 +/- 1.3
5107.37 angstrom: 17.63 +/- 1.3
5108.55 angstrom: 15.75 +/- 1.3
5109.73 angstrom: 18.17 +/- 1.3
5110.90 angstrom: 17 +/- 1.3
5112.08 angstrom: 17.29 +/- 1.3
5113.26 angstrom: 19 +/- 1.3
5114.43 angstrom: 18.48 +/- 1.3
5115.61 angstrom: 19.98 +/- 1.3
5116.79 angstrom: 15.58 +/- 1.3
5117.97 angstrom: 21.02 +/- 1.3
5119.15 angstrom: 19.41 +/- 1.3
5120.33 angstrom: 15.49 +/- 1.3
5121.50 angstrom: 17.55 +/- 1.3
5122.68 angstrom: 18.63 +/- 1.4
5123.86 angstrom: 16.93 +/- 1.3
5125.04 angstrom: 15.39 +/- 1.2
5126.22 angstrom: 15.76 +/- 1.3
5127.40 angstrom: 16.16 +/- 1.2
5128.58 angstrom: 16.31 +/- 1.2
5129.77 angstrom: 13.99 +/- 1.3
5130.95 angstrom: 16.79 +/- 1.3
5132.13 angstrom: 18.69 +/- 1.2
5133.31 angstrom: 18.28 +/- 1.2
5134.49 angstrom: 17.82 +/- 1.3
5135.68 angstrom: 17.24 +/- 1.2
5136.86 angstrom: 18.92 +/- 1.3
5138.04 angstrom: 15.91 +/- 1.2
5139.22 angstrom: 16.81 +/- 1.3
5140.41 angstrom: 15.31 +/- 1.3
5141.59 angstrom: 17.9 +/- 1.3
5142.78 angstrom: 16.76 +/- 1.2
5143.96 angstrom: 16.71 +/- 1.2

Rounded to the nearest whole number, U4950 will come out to -5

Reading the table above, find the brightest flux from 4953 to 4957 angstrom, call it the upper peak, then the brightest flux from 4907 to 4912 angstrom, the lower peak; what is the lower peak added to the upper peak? 42.6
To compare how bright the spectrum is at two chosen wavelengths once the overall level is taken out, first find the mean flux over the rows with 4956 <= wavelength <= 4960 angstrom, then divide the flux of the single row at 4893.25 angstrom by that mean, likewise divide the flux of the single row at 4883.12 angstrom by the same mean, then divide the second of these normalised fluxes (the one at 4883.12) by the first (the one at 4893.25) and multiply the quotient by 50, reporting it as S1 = 57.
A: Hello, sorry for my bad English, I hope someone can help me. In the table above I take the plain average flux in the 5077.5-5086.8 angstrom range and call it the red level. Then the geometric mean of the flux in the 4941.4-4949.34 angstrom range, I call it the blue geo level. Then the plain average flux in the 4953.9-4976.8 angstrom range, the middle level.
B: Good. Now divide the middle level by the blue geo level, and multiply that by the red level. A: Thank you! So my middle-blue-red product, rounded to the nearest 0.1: 16.6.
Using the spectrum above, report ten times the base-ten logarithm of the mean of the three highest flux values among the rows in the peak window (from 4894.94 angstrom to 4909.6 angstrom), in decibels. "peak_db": 13.3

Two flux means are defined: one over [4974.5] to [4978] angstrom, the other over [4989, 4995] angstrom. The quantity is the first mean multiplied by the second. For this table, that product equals 305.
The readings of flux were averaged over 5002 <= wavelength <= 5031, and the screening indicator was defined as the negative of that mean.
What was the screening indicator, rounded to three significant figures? -17.4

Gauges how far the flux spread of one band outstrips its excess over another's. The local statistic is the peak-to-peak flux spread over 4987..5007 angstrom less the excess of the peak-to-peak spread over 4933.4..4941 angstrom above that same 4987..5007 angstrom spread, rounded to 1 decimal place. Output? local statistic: 5.5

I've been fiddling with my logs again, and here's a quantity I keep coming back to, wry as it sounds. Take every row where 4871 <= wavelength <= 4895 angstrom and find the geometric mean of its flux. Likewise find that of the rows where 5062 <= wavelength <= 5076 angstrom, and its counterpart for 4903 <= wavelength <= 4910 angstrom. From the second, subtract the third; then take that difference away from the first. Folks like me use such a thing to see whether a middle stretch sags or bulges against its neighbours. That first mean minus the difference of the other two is 17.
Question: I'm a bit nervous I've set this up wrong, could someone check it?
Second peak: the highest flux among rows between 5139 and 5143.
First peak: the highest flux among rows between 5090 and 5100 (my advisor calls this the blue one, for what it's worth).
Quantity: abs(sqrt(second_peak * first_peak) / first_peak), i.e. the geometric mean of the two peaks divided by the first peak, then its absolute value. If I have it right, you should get 0.96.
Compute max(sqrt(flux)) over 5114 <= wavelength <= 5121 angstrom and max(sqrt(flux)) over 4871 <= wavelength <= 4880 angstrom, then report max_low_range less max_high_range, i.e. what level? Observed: -0.15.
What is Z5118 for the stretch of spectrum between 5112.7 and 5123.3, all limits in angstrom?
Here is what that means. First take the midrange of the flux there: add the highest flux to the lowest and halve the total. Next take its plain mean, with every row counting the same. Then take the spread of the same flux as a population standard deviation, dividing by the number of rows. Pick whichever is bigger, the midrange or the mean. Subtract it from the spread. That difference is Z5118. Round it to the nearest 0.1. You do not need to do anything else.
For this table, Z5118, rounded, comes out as -16.6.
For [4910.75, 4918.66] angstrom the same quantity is -17.4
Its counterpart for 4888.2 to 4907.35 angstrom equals -16.2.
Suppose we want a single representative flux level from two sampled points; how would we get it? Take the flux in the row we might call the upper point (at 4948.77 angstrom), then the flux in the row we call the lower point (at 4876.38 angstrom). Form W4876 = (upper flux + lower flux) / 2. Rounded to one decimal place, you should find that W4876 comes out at 18.2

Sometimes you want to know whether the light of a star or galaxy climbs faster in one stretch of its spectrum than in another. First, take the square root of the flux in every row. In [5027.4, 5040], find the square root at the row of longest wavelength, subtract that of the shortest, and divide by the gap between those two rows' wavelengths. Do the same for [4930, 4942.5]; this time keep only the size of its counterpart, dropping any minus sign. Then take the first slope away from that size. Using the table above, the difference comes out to 0.021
